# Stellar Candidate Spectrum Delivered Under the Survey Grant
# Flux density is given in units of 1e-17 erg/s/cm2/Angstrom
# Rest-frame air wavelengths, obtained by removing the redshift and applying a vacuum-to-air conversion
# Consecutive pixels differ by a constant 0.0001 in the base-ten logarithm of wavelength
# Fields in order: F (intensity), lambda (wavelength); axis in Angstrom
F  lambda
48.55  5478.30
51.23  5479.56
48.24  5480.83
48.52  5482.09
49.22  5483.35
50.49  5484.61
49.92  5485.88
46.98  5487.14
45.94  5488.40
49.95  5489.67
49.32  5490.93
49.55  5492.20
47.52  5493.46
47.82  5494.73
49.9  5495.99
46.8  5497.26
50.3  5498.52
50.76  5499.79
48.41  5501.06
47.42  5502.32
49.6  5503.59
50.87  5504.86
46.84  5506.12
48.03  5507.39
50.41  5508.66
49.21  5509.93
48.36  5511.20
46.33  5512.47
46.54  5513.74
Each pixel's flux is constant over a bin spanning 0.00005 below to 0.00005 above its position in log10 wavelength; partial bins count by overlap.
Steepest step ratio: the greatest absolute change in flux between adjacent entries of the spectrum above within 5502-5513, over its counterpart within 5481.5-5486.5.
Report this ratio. 3.2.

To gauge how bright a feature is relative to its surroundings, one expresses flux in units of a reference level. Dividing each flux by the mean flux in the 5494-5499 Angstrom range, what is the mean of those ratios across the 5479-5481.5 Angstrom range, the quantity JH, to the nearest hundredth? 1.02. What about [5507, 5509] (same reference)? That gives 1.01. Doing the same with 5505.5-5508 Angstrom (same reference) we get 0.97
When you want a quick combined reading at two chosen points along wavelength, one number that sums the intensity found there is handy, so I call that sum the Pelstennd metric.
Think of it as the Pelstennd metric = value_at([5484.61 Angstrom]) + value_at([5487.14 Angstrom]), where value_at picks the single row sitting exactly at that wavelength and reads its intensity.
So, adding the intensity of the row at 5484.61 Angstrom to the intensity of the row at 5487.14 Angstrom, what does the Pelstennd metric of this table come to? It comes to 97.5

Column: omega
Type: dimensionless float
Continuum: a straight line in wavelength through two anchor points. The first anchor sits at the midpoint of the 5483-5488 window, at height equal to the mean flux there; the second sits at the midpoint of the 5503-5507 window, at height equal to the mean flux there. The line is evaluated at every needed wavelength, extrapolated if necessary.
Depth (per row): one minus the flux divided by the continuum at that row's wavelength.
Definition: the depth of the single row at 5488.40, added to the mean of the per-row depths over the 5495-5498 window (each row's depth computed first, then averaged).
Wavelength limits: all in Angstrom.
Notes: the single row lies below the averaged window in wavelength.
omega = 0.08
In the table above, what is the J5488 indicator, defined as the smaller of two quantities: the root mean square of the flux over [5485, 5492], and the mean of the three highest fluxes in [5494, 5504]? 48.5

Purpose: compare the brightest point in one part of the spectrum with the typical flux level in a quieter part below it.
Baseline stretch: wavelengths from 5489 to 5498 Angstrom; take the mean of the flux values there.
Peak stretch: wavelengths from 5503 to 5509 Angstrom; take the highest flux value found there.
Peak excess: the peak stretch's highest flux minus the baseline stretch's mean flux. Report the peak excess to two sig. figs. 2.2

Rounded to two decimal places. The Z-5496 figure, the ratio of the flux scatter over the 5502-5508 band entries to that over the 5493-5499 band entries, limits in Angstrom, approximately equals 1.07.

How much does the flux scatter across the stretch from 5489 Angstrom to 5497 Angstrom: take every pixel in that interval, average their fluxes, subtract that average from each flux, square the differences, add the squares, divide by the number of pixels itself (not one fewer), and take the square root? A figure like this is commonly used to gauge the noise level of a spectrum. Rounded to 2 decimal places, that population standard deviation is 0.97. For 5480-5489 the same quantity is 1.48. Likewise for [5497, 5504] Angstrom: 1.46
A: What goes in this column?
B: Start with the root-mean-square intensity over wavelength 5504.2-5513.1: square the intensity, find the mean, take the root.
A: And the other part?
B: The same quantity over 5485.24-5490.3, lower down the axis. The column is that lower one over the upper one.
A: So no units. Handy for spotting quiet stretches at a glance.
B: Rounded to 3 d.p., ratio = 0.992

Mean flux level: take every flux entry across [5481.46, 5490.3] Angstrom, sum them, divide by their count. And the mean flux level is 48.7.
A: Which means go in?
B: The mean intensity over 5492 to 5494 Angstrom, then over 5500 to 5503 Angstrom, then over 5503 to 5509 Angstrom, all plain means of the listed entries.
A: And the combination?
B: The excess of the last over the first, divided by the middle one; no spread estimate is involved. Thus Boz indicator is 0.013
